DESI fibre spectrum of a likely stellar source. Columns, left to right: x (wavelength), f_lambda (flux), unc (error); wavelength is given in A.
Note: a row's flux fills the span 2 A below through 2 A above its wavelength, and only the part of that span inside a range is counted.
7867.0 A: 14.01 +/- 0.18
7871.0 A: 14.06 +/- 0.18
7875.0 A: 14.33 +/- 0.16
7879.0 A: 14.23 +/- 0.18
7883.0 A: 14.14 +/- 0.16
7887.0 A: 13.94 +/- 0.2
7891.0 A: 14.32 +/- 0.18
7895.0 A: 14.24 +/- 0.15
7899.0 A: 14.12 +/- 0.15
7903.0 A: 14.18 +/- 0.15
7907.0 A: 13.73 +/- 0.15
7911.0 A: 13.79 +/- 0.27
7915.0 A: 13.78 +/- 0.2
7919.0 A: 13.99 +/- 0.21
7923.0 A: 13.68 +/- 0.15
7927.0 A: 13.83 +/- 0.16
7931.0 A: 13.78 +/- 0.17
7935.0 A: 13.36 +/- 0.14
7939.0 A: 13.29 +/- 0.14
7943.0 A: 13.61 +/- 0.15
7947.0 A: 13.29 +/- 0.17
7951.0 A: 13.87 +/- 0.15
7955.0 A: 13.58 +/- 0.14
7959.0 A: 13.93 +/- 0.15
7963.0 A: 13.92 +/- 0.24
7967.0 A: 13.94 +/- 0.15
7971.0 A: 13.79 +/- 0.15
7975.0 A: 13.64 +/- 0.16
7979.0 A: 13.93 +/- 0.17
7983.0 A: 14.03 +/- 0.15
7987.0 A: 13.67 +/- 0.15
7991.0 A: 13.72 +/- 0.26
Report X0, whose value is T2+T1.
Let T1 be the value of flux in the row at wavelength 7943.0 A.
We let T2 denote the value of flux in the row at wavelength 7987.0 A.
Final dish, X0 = 27.3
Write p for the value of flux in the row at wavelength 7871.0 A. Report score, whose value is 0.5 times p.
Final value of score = 7.03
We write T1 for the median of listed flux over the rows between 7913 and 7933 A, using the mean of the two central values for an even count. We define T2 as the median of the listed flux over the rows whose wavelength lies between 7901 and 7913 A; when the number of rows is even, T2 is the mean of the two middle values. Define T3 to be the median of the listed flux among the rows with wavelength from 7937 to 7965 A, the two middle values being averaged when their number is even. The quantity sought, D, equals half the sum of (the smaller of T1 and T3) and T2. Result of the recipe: 13.70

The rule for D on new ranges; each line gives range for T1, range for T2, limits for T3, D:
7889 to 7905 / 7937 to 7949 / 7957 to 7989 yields 13.61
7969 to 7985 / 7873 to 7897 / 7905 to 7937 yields 14.01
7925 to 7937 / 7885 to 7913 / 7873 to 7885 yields 13.95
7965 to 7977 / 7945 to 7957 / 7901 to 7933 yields 13.68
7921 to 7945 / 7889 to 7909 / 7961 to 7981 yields 13.91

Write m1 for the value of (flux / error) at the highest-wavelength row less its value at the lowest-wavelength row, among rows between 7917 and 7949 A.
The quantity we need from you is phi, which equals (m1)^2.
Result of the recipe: 134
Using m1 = 12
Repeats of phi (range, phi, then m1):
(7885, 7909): 477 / 22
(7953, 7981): 227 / -15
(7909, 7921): 242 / 16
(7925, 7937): 81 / 9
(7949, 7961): 0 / 0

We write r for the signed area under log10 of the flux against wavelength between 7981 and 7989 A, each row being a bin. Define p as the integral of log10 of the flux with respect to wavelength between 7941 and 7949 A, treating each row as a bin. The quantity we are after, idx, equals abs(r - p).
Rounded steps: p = 9.03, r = 9.13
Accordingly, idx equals 0.102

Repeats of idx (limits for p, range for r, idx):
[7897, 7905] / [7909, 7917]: 0.091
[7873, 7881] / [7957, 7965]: 0.087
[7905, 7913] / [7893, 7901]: 0.104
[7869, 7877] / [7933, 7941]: 0.220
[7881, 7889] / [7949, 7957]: 0.079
